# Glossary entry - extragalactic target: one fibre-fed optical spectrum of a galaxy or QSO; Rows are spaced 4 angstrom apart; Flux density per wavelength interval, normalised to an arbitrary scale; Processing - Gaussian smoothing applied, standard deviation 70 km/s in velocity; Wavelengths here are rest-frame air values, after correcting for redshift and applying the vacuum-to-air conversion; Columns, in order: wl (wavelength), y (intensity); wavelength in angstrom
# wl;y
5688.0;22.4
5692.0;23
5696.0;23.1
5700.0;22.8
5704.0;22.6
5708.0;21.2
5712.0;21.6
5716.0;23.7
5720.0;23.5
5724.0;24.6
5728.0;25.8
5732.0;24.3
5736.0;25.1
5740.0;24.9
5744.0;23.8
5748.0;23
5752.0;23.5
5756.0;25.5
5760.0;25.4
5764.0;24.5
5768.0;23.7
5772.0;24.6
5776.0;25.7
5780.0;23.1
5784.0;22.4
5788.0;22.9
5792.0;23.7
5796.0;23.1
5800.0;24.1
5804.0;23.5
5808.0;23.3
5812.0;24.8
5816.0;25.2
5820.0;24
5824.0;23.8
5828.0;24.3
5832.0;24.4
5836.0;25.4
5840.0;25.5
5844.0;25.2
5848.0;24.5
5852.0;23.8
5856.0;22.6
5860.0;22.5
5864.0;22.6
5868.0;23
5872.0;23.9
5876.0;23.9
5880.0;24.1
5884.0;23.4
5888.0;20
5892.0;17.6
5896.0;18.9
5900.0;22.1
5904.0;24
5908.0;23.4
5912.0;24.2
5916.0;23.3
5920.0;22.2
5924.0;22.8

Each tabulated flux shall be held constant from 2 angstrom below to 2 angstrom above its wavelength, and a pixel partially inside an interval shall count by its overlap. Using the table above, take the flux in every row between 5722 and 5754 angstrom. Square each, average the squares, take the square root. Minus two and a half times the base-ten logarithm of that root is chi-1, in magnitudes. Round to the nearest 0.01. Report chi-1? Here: -3.47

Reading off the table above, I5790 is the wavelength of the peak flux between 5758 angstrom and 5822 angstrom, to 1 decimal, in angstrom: 5776.0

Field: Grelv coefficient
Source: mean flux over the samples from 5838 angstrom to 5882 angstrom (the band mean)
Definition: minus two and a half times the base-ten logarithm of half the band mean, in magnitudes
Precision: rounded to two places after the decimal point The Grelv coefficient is -2.69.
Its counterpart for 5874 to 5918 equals -2.62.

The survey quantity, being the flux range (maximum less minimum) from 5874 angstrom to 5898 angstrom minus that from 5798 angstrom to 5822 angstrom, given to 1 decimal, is 4.6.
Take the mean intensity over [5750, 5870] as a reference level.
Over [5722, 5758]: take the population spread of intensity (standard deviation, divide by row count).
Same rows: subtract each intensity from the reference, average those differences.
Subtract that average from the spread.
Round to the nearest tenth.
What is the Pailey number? 1.4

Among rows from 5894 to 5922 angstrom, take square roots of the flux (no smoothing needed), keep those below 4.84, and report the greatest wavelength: 5920.0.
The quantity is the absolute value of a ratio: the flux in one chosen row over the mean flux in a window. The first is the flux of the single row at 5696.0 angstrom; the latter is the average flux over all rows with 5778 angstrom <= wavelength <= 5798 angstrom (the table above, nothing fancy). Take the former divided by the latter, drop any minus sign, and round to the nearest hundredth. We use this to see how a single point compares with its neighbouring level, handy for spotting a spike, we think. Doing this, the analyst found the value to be 1.00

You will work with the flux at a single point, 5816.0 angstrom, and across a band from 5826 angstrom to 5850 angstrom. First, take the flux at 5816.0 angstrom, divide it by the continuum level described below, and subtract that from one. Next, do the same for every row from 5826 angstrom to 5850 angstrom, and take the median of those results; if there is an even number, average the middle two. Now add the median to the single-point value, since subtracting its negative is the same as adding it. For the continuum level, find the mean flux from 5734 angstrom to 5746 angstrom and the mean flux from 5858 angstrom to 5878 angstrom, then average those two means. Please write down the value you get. -0.10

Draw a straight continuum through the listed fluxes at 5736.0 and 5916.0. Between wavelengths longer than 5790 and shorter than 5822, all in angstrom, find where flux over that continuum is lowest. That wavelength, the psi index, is 5796.0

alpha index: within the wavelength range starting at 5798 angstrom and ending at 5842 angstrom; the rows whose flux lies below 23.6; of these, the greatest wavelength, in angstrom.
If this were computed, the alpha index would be 5808.0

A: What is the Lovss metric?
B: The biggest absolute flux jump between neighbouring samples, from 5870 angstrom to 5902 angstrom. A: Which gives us 3.4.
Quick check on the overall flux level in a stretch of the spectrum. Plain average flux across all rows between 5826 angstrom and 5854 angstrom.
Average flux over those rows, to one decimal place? 24.7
